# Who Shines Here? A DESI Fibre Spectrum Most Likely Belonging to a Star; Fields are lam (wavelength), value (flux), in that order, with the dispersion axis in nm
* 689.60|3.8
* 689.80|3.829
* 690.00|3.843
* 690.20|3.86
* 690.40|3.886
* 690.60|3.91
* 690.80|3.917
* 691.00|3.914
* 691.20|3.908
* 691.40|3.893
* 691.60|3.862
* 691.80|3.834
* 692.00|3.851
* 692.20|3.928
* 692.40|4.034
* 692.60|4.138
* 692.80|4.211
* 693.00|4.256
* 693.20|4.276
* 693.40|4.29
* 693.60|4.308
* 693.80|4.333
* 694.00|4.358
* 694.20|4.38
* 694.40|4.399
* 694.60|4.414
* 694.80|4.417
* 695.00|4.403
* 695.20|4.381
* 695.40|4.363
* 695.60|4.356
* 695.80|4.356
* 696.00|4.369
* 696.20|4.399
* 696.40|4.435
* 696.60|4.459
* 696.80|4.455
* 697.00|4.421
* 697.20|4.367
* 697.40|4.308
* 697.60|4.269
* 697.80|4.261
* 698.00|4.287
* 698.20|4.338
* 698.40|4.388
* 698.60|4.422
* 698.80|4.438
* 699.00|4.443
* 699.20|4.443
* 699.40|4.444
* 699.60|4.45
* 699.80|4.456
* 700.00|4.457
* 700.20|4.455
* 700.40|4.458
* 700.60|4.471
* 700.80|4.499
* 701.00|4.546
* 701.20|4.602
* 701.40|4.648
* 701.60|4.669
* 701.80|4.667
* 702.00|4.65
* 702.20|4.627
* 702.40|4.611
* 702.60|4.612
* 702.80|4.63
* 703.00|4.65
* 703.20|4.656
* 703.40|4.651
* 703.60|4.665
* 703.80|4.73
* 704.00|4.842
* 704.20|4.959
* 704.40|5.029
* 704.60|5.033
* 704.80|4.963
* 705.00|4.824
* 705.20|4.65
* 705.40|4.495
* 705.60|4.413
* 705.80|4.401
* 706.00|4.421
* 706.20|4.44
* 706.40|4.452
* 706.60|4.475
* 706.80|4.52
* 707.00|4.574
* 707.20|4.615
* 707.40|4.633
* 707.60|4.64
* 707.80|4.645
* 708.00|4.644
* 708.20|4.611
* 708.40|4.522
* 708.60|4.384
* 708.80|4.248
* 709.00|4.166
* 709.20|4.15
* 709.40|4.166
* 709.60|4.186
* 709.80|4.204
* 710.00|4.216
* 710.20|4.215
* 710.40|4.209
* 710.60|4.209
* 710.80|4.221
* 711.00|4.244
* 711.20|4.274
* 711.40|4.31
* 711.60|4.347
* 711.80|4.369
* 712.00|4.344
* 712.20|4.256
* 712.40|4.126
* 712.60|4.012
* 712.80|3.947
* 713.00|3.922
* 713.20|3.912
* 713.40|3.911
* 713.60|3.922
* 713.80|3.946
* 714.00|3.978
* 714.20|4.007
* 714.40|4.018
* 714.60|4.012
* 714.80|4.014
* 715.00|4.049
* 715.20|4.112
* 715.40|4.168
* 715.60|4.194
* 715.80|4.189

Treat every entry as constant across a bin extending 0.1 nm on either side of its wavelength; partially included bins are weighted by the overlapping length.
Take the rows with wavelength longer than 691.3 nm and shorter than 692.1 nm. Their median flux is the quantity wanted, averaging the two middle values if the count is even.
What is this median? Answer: 3.86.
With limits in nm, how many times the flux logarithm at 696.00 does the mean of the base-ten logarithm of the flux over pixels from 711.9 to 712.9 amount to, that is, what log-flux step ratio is 0.96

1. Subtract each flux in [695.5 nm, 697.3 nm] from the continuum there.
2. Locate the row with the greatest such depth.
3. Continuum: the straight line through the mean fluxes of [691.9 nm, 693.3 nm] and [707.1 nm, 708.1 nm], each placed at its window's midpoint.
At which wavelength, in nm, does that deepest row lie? 697.20 nm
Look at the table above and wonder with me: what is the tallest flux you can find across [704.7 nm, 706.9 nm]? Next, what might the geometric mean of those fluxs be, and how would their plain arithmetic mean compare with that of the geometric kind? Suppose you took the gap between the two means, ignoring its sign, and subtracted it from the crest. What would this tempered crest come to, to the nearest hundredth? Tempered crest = 4.96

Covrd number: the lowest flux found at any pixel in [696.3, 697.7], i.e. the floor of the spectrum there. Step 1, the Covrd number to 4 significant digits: 4.269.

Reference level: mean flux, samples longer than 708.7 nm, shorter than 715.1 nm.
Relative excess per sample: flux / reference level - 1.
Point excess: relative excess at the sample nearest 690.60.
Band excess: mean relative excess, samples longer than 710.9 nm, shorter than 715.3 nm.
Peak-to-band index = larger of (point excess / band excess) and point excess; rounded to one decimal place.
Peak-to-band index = 6.1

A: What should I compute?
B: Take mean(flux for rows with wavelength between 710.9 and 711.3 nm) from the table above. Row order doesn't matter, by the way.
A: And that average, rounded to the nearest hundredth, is 4.26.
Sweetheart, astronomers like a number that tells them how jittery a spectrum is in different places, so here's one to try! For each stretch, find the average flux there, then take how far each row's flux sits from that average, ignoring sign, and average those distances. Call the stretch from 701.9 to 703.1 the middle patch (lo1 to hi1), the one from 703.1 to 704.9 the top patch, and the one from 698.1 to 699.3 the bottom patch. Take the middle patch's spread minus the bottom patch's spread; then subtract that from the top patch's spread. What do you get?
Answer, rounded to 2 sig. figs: 0.16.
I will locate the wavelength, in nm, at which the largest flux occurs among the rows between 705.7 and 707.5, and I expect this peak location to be 707.40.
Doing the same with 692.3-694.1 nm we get 694.00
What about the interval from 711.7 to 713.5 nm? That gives 711.80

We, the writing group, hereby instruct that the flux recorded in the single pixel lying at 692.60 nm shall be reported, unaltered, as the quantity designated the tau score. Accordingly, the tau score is 4.138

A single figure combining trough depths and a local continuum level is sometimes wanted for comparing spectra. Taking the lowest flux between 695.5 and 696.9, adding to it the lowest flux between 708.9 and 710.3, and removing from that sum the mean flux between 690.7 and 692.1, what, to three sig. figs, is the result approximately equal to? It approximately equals 4.62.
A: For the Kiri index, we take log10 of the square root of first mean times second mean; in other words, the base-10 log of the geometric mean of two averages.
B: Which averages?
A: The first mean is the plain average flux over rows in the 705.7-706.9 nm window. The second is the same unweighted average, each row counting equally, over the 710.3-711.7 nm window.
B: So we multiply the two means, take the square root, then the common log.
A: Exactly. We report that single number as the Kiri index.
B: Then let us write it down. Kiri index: 0.639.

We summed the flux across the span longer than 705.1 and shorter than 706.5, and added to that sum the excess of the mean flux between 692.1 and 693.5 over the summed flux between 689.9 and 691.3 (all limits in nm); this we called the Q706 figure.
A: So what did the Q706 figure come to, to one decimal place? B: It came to 8.2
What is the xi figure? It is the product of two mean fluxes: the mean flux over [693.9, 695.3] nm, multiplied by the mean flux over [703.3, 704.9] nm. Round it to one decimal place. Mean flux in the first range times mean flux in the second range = 21.3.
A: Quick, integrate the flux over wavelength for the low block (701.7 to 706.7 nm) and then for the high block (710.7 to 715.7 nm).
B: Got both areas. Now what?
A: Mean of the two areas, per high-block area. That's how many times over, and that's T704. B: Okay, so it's 1.07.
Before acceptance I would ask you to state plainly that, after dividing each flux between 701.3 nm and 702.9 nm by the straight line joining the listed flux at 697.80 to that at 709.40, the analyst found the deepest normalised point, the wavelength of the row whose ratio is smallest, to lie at 702.40 nm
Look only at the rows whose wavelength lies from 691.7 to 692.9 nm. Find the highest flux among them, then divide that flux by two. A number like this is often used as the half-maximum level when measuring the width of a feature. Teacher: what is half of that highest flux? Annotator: 2.11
